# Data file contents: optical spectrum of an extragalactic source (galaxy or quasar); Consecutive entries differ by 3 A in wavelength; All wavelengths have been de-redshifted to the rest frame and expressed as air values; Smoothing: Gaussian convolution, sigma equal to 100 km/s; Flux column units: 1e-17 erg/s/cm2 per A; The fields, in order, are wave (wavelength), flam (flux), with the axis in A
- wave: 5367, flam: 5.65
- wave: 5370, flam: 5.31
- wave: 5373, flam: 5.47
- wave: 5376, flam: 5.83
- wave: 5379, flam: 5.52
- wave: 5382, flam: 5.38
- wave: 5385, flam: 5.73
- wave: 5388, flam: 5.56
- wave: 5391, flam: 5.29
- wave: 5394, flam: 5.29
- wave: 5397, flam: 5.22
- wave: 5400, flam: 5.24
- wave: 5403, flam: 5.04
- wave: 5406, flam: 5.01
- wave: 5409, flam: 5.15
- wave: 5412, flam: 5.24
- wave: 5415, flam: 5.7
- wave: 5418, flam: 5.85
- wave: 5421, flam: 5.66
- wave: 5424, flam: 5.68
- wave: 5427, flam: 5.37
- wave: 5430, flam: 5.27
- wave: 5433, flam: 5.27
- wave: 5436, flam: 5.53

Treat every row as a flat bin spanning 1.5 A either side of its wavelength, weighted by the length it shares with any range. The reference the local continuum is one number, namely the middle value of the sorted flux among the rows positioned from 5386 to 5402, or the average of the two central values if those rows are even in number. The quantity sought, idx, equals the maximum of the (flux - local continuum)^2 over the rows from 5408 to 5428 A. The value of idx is 0.31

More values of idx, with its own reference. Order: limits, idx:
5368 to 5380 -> 0.29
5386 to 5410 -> 0.08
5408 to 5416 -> 0.17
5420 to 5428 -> 0.15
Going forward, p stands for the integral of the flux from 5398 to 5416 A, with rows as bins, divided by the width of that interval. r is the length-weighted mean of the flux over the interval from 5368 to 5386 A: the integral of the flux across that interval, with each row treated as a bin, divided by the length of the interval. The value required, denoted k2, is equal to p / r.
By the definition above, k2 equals 0.94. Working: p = 5.2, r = 5.54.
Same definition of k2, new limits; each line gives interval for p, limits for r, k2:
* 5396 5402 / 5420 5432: 0.95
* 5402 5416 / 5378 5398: 0.96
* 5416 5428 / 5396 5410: 1.10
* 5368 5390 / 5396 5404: 1.07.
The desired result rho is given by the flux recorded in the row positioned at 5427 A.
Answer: 5.37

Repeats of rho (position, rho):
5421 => 5.66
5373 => 5.47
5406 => 5.01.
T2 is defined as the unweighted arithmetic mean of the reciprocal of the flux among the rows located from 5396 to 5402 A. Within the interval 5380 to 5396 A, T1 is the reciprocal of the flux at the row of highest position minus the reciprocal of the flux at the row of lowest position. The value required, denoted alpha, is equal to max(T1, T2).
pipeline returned 0.191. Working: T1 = 0.003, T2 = 0.191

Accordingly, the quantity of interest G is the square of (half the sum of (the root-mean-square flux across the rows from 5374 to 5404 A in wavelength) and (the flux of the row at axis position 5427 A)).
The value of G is 29.1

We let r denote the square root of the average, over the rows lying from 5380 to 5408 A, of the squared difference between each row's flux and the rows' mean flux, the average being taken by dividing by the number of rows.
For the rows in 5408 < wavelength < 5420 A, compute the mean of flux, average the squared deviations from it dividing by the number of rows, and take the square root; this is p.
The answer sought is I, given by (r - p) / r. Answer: -0.37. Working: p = 0.30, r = 0.22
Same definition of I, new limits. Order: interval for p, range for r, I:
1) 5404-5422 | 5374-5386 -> -0.79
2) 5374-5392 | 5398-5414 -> -0.92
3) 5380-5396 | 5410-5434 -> 0.24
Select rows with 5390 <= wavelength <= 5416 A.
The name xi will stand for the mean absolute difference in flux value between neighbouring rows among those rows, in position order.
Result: 0.13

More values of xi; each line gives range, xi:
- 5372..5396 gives 0.23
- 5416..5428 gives 0.17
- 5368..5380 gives 0.28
